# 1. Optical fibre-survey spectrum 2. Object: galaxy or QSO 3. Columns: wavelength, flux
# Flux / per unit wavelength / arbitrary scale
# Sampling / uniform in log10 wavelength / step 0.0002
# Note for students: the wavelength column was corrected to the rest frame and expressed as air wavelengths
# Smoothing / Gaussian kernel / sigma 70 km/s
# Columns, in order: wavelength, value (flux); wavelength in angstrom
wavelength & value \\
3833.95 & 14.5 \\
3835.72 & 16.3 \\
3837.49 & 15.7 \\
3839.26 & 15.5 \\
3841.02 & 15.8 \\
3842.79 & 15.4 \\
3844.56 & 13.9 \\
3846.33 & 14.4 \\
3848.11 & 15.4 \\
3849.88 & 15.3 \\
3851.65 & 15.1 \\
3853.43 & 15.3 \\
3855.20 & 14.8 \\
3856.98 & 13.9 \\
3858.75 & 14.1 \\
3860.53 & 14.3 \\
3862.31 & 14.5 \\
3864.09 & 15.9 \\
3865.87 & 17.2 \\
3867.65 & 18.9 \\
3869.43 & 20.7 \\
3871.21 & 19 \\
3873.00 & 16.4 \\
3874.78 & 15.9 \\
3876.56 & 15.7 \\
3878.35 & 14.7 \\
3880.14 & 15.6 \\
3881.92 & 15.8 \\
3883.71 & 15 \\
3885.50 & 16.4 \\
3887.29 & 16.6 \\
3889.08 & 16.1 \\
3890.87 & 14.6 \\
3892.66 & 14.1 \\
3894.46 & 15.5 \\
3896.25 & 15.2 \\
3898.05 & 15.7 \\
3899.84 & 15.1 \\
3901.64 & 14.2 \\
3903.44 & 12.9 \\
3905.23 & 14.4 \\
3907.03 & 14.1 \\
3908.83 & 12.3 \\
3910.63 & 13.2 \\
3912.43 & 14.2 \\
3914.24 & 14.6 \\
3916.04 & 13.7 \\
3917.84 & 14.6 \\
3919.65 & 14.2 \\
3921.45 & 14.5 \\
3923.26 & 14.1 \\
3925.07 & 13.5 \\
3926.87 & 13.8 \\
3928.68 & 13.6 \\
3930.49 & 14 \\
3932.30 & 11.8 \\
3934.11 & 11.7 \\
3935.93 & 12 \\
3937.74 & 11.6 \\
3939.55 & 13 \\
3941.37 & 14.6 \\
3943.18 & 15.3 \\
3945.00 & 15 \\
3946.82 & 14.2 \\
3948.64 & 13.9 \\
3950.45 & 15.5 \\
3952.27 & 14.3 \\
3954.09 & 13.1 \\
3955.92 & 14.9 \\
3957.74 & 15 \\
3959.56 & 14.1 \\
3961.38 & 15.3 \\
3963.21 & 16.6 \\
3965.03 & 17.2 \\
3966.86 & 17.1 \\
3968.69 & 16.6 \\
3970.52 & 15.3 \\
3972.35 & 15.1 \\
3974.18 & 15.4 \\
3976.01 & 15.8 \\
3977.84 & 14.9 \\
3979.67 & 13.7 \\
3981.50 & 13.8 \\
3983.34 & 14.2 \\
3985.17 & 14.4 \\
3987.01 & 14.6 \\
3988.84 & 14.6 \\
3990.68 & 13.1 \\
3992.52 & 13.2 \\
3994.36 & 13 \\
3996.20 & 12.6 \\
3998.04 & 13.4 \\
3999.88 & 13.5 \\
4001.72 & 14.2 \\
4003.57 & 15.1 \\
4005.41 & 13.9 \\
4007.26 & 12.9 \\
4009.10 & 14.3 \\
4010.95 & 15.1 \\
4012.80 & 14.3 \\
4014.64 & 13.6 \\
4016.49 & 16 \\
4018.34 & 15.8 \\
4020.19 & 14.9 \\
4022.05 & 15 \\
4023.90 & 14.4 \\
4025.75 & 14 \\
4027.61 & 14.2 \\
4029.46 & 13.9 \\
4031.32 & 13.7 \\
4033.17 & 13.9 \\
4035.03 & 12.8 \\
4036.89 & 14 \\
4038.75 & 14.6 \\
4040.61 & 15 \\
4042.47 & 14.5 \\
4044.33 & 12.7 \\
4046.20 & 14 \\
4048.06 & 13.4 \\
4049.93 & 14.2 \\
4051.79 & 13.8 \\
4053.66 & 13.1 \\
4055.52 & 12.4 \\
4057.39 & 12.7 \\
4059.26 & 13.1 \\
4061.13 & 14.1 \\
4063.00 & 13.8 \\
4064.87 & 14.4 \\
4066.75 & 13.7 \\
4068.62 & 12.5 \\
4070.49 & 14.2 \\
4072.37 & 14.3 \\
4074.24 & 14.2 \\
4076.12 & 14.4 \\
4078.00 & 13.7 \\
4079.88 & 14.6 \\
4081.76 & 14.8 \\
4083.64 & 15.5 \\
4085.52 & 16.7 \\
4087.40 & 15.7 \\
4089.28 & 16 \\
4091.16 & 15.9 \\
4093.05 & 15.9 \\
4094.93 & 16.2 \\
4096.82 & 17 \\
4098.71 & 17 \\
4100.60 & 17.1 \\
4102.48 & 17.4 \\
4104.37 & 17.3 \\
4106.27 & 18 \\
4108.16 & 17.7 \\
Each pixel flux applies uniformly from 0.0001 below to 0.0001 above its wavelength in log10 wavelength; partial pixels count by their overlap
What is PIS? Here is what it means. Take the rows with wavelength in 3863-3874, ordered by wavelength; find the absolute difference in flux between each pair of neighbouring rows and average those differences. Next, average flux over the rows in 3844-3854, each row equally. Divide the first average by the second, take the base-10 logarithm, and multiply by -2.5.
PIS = 2.3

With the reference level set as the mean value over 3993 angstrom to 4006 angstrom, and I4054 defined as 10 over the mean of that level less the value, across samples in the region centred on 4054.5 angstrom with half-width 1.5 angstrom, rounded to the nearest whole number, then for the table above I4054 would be 11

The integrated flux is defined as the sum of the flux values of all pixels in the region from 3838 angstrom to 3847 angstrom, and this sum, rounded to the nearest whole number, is 75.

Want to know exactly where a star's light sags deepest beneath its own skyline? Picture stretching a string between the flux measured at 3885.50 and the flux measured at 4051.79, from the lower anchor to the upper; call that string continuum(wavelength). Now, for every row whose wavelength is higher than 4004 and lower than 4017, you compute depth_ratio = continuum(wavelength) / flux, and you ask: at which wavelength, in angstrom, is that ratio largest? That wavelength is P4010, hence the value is 4007.26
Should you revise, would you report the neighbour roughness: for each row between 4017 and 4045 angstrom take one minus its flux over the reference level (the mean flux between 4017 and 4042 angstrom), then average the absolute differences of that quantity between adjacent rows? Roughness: 0.042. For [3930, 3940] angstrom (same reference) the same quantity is 0.061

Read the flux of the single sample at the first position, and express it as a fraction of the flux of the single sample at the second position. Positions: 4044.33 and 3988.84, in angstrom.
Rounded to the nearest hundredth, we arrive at 0.87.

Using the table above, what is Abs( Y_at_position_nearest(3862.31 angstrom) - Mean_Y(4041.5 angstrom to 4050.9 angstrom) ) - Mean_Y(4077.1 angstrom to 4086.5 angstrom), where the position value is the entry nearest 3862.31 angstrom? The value -14.3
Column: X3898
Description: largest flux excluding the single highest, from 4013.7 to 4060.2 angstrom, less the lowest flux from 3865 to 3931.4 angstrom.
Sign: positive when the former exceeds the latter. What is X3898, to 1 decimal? 3.5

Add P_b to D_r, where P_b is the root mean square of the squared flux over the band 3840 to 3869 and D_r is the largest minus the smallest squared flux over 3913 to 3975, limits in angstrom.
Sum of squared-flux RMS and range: 399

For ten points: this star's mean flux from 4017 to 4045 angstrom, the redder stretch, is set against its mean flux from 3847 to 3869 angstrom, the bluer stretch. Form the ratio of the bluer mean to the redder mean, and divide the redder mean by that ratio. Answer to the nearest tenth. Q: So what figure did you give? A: 13.1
